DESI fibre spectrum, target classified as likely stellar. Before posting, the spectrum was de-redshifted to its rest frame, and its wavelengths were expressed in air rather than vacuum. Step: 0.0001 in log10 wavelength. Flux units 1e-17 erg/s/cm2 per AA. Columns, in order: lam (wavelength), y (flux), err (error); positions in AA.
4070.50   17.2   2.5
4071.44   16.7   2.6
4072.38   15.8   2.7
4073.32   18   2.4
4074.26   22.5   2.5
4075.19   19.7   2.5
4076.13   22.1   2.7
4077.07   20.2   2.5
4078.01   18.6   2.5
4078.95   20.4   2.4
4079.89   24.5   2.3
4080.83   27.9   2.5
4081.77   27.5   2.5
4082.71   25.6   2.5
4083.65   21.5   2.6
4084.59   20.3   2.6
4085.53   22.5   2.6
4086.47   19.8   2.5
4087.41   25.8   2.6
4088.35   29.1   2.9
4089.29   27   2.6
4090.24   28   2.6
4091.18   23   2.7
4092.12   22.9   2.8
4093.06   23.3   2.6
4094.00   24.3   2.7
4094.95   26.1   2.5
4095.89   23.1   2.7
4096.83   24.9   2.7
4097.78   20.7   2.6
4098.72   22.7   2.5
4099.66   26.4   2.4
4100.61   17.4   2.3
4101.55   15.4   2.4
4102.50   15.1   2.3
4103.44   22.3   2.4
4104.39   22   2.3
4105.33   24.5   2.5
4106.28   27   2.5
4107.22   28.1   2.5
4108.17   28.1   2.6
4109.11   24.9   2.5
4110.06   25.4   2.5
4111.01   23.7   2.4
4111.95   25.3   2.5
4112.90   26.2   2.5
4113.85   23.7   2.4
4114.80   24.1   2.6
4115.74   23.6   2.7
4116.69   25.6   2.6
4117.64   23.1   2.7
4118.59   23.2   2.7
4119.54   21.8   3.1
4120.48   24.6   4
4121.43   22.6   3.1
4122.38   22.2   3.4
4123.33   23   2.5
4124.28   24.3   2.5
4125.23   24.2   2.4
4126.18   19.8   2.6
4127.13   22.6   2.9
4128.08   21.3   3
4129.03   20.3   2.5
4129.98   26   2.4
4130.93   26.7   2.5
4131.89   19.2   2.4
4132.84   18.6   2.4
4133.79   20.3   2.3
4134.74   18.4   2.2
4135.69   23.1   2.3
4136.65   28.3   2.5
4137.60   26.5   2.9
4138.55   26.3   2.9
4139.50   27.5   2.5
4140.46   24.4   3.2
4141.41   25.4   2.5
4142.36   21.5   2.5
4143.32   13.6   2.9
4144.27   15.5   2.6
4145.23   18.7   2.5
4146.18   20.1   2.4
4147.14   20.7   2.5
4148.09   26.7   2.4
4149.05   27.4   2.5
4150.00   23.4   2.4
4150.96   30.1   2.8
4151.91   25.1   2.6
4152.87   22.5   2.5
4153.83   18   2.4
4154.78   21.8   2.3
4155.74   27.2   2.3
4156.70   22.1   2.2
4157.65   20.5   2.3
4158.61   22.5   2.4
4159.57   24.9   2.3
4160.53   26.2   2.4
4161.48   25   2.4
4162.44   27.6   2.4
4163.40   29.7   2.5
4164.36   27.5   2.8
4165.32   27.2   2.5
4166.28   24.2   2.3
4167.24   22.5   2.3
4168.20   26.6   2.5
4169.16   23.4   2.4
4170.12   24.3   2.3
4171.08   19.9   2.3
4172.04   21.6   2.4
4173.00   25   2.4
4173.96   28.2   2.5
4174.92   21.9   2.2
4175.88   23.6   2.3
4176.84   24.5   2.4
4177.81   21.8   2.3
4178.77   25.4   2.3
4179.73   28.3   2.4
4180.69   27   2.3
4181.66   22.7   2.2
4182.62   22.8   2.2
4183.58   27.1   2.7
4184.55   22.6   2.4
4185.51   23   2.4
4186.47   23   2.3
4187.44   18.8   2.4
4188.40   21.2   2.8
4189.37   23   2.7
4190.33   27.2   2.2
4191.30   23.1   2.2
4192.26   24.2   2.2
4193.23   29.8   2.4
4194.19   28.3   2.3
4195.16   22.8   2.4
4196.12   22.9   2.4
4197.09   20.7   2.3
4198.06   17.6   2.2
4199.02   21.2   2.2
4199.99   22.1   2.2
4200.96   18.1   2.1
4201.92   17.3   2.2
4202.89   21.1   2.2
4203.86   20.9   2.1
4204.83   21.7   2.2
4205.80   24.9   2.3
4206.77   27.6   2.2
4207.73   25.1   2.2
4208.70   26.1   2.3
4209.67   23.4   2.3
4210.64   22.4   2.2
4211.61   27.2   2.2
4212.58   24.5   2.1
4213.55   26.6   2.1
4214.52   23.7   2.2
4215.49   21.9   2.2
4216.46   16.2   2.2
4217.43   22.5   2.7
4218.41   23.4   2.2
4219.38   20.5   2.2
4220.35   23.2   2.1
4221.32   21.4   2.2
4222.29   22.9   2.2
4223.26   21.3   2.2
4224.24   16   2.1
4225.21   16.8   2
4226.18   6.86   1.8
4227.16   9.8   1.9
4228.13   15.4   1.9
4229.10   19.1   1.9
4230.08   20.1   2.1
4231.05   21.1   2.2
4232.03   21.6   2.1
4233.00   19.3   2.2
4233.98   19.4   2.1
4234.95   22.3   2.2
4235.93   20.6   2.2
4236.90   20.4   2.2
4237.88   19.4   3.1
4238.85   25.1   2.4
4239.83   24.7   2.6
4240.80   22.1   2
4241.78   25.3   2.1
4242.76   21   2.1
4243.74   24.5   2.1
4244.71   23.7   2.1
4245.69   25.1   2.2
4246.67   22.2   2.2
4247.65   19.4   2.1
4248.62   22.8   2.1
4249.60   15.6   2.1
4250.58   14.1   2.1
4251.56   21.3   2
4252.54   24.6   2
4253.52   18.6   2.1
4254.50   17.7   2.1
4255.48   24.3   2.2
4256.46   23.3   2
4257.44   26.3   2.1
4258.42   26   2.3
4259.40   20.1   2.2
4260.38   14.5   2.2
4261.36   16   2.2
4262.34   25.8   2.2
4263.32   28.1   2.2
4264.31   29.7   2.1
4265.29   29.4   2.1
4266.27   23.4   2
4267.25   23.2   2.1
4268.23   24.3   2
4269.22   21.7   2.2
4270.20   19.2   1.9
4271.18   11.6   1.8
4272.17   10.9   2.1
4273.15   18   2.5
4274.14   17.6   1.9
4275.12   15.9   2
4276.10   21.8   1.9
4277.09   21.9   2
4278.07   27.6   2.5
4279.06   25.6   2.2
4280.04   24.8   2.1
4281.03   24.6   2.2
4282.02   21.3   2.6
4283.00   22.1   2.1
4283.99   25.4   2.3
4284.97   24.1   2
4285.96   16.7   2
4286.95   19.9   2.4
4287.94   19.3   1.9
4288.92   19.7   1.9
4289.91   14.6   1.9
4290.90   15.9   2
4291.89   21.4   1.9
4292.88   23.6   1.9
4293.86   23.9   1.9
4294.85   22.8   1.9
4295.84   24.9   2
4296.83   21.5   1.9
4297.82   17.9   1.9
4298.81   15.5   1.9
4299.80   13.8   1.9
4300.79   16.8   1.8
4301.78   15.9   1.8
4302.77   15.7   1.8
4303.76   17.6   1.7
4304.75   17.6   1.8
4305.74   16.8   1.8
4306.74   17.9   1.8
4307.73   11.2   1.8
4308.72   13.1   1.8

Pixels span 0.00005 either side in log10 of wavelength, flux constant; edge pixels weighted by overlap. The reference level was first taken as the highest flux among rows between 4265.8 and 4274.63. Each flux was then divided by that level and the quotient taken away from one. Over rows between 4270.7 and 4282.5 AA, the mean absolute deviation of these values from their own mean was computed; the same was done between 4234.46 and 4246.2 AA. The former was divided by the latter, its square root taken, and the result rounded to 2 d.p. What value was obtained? 1.54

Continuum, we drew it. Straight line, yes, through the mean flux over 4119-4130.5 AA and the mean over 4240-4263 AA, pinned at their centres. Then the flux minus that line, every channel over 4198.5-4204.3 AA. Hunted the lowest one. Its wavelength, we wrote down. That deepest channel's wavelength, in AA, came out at 4201.92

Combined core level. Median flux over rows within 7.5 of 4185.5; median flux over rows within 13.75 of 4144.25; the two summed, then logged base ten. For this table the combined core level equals 1.66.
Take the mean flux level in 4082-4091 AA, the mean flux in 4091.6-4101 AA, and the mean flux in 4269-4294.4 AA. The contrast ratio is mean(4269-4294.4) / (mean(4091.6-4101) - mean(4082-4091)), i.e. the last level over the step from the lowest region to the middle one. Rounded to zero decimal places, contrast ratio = -17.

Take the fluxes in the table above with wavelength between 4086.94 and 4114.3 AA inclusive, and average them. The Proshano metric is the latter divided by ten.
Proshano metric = 2.4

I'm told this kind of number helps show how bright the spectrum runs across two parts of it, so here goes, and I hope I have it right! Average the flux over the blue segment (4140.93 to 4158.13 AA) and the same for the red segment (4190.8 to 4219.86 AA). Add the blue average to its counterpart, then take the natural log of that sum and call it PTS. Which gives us 3.81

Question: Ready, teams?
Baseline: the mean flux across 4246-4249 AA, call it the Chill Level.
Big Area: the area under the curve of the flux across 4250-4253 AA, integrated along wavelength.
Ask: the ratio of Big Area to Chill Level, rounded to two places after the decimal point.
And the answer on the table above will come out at 2.74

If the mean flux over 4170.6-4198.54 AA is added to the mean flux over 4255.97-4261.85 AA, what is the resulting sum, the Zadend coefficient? 45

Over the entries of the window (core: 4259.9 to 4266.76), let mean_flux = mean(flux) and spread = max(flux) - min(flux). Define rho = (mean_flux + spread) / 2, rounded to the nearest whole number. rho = 20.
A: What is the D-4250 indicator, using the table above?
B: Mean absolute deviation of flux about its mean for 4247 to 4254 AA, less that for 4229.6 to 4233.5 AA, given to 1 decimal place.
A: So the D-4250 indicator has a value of 2.1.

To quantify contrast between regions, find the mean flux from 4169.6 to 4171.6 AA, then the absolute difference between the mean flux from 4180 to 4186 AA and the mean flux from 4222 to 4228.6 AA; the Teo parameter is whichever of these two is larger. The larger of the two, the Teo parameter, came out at 22.1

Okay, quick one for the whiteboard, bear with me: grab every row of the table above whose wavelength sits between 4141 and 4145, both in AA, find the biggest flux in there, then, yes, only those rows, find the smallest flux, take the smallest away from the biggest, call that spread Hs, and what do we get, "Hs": 12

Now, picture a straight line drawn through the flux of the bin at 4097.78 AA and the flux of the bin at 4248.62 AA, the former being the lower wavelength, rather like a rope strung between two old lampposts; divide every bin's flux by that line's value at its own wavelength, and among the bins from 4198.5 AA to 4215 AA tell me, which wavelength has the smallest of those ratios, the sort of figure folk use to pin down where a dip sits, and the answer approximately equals 4201.92 AA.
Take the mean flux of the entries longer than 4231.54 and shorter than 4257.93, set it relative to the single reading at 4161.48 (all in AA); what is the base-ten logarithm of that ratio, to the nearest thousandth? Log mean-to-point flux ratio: -0.062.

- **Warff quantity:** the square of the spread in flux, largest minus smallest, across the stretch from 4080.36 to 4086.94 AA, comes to 66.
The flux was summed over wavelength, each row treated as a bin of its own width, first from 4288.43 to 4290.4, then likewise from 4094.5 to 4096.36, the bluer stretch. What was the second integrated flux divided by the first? 1.4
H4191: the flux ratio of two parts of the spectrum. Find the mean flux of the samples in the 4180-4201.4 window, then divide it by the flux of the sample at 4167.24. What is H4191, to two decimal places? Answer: 1.03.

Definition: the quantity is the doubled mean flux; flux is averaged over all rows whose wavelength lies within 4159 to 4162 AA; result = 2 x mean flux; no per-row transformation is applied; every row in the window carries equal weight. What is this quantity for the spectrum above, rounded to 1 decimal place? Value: 50.7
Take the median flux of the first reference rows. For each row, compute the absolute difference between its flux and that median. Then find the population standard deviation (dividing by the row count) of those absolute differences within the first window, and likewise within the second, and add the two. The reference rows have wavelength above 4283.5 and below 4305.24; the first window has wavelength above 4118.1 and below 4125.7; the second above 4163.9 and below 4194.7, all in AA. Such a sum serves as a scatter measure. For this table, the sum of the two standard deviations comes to 3.6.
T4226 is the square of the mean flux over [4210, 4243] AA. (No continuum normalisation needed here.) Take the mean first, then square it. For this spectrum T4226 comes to 429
